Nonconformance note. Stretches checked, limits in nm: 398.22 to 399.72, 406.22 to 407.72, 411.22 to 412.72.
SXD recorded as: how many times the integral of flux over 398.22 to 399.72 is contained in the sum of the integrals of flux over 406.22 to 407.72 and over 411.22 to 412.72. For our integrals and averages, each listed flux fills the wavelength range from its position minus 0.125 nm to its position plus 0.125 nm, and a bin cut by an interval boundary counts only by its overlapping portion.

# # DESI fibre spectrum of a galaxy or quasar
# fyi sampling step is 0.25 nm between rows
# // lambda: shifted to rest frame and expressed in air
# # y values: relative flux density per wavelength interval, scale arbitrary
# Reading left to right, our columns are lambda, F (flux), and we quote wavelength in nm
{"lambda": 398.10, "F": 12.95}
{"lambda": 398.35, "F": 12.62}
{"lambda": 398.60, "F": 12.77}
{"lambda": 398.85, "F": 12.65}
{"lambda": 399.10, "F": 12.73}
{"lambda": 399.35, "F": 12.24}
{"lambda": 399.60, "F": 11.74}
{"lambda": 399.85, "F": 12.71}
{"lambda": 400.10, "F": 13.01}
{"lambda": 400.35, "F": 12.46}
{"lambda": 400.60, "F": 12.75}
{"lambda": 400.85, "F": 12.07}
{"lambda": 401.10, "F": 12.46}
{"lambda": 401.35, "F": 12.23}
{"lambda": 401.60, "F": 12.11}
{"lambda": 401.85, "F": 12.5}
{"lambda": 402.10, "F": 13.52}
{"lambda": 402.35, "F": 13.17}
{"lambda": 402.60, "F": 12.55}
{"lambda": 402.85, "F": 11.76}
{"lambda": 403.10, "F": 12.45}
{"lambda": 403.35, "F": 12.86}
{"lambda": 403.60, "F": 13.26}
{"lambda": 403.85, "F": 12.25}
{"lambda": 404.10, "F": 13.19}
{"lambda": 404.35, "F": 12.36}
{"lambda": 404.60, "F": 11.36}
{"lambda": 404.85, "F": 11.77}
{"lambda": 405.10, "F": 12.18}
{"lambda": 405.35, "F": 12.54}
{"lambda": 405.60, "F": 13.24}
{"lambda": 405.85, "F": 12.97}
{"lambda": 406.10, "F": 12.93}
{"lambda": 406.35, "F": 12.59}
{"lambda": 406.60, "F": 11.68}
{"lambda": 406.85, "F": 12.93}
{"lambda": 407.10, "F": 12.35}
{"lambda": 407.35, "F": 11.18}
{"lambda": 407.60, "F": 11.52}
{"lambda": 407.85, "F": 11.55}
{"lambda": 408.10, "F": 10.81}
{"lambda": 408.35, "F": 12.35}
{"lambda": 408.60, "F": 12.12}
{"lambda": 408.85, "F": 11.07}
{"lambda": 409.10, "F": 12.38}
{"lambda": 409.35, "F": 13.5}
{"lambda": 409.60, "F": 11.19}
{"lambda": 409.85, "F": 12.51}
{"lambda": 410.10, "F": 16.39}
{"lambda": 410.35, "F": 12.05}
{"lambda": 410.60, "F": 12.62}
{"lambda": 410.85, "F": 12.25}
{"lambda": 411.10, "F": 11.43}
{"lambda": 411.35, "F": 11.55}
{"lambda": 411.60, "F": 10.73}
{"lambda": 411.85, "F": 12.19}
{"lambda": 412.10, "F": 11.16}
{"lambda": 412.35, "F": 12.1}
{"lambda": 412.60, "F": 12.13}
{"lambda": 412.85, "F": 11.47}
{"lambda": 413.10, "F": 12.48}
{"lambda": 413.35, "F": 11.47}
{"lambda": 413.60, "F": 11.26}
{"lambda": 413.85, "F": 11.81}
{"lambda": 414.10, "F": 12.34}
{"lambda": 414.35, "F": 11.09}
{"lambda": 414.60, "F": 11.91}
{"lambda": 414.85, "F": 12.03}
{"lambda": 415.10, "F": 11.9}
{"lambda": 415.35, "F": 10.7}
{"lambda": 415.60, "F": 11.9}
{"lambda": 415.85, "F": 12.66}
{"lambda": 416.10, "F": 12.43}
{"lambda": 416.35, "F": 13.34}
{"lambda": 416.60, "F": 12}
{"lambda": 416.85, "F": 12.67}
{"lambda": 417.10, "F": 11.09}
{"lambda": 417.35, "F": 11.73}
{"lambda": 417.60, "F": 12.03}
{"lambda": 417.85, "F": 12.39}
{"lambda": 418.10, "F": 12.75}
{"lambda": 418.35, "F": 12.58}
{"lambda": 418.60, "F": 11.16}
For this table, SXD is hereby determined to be 1.90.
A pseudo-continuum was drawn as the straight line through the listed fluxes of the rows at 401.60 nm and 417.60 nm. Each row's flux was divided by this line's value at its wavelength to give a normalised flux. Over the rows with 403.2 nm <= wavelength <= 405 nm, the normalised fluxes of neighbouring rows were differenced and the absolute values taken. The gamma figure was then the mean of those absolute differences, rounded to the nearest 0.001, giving 0.063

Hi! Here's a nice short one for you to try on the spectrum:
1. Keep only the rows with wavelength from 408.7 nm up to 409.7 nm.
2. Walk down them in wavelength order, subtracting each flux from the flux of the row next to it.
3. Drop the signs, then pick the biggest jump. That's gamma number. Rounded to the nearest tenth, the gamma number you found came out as 2.3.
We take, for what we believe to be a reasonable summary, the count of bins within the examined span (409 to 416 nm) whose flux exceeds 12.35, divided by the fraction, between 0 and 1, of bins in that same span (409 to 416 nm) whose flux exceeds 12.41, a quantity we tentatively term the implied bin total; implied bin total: 33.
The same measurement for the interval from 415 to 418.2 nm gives 16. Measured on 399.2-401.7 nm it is 10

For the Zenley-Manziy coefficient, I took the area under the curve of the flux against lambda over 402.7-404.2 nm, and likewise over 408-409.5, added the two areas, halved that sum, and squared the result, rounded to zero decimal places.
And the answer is 342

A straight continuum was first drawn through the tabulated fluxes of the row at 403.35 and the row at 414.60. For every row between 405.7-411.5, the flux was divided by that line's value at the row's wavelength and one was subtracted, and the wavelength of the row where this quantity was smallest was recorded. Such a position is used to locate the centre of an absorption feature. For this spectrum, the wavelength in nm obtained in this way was 408.10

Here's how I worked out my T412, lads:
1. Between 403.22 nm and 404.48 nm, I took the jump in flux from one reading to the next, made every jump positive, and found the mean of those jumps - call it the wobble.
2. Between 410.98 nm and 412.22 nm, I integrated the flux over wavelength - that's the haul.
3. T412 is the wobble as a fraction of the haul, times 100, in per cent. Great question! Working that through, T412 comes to 6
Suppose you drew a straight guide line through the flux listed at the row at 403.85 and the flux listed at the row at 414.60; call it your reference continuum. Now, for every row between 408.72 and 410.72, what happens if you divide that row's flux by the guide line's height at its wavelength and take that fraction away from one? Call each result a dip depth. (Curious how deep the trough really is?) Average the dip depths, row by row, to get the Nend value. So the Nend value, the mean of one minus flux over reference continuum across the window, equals -0.054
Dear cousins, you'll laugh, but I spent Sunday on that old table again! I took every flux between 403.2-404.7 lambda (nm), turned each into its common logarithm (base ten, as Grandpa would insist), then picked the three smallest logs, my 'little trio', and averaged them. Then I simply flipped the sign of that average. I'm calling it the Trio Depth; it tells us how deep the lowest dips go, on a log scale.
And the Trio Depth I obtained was -1.08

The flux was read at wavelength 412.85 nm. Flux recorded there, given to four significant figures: 11.47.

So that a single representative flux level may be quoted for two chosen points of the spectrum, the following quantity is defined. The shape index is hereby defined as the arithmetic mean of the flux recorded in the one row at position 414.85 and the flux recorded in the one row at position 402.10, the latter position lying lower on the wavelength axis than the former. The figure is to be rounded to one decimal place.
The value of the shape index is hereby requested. 12.8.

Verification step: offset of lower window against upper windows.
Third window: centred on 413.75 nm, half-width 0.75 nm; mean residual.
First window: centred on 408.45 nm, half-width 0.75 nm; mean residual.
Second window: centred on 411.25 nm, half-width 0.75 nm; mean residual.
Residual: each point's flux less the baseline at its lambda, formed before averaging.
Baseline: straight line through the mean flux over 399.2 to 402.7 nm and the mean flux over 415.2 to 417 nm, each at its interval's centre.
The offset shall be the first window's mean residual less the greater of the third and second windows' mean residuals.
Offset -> -0.14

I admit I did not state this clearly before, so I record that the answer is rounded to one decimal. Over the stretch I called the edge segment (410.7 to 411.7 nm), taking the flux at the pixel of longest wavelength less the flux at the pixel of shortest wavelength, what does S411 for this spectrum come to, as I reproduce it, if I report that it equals -1.5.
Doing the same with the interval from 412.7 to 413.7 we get -0.2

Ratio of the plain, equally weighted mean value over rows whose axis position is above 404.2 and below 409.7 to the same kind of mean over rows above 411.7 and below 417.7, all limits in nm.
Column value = 1.02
